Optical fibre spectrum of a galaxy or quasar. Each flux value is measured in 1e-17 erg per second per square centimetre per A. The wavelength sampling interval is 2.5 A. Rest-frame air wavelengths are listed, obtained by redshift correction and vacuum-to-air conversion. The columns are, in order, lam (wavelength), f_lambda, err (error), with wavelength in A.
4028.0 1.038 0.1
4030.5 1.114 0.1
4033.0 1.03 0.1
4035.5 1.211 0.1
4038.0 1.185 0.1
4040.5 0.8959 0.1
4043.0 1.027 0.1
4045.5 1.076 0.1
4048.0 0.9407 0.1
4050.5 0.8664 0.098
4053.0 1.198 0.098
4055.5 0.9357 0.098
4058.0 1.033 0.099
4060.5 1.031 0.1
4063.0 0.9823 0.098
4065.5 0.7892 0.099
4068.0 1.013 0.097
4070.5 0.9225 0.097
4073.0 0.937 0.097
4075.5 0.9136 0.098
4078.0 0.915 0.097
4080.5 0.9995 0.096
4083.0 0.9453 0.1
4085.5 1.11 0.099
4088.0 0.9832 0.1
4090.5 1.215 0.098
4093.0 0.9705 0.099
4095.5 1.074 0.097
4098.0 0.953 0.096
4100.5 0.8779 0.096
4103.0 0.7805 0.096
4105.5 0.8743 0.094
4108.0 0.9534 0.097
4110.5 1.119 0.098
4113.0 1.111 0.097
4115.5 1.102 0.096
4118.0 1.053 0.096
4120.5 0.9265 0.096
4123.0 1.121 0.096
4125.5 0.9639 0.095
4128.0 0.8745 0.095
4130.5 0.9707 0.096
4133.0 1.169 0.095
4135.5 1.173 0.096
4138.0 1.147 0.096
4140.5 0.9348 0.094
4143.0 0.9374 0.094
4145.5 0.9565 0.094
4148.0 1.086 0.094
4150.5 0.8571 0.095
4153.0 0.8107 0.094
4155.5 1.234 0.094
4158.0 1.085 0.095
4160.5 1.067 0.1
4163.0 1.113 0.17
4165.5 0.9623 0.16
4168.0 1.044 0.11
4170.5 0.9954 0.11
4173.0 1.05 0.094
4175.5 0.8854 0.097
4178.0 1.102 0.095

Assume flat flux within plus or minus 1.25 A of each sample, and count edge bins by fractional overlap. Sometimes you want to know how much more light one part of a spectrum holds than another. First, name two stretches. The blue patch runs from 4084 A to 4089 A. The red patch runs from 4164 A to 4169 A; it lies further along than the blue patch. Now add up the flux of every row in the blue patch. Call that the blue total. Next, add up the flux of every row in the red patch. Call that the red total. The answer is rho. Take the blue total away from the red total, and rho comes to -0.1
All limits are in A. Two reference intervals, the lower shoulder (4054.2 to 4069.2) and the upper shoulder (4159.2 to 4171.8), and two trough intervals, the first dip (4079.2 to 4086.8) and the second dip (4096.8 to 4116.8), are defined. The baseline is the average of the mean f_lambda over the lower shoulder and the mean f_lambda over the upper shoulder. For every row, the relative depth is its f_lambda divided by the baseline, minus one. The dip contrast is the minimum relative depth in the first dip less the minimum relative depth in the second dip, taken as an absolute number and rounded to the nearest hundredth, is 0.16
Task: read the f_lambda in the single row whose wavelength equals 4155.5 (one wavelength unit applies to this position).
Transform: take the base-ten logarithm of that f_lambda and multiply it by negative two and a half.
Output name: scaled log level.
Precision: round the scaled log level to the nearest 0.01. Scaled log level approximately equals -0.23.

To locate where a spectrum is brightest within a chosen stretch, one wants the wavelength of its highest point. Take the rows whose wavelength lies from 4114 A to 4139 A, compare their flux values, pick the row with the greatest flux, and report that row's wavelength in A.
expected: 4135.5 A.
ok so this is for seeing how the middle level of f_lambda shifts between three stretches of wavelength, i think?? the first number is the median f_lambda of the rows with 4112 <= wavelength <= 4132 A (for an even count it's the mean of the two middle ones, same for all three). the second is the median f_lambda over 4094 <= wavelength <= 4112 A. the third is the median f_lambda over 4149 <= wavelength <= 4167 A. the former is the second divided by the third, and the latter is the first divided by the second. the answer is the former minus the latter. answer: -0.17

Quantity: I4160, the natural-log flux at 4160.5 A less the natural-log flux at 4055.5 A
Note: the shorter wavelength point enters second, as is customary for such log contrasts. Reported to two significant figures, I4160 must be 0.13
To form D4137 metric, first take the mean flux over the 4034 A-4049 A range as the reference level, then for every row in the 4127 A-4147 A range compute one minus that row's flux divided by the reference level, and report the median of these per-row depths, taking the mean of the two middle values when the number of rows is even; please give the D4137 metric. 0.09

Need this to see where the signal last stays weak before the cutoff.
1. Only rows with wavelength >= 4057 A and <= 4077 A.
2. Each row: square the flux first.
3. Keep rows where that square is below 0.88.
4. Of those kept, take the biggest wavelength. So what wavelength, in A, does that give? 4075.5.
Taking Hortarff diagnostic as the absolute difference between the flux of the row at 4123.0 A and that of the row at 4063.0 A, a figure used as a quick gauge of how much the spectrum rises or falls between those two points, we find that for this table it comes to 0.14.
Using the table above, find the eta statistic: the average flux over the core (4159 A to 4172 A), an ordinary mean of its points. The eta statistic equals 1.04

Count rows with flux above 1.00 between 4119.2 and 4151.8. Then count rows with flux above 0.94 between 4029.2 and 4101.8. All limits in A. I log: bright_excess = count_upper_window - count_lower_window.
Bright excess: -15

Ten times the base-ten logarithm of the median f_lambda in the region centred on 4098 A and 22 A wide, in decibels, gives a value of -0.21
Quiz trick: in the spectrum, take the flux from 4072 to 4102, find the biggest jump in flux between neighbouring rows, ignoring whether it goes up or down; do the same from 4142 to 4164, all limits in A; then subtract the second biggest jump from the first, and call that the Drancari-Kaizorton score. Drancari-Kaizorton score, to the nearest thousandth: -0.179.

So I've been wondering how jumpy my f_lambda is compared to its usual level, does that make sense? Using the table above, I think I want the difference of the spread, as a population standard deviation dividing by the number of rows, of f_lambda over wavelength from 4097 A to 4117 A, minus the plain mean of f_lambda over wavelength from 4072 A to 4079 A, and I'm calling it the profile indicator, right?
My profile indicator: -0.80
